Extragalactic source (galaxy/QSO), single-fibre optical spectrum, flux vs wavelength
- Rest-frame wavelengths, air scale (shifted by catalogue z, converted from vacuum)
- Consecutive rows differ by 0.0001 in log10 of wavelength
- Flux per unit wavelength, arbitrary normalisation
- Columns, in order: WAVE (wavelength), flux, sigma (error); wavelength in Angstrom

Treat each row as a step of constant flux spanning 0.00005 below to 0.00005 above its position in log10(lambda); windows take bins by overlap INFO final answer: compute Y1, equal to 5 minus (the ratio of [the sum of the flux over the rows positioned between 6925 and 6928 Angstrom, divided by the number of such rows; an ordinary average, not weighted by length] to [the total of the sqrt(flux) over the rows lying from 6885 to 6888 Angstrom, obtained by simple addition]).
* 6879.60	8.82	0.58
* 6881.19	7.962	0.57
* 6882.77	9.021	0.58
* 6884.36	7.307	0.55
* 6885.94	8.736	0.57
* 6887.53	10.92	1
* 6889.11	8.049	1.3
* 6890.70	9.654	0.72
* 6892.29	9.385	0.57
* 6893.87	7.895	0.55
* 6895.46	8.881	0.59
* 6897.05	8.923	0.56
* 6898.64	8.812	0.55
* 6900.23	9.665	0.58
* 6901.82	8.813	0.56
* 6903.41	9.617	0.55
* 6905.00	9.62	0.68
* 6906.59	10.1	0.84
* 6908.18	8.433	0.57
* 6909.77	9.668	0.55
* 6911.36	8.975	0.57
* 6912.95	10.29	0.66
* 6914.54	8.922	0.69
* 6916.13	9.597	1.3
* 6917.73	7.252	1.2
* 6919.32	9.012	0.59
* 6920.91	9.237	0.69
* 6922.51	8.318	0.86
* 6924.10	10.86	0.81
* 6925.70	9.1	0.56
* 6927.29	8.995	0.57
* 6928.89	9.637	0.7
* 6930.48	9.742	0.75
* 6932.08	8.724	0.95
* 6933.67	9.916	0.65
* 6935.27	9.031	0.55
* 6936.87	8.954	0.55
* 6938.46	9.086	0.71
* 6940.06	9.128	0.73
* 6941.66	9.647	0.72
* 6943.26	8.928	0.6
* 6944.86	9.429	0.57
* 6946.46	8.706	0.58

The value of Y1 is 3.6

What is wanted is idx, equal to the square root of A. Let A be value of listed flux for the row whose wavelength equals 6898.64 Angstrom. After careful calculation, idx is 2.97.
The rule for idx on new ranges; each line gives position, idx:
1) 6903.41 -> 3.10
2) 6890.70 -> 3.11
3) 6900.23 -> 3.11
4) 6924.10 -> 3.30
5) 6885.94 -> 2.96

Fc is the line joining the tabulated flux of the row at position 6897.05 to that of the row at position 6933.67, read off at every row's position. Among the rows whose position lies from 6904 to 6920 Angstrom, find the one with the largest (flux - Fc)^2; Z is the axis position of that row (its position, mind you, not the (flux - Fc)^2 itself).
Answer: 6917.73 Angstrom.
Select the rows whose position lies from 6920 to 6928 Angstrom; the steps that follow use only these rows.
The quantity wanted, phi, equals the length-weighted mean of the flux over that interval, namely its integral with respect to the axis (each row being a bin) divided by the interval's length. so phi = 9.30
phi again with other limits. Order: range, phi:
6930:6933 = 9.22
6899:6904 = 9.30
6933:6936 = 9.45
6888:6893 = 9.14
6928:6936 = 9.41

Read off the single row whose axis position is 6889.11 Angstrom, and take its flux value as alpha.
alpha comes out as 8.049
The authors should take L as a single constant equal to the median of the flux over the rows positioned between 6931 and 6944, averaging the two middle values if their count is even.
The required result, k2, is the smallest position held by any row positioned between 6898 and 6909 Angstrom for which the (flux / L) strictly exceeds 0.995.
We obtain 6900.23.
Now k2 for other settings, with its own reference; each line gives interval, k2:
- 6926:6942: 6928.89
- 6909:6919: 6909.77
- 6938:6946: 6938.46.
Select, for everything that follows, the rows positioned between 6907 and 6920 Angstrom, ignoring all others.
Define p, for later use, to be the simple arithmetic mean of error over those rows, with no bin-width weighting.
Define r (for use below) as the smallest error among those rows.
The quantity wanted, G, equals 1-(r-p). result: 1.22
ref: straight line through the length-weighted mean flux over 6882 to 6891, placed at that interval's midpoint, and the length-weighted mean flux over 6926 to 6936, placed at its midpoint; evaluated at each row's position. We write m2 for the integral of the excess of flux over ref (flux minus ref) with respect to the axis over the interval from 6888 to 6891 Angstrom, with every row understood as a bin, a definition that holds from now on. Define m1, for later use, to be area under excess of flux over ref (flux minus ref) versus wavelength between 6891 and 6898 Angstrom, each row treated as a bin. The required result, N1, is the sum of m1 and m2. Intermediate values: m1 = -1.1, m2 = 0.0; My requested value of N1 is -1.0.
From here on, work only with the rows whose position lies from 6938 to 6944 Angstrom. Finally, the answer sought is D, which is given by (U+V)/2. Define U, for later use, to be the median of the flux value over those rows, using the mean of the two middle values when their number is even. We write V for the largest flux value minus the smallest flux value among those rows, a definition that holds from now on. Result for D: 4.9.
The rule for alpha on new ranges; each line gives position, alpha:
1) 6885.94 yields 8.736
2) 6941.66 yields 9.647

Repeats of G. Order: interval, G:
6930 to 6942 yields 1.15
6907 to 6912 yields 1.01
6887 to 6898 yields 1.21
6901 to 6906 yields 1.05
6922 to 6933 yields 1.18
